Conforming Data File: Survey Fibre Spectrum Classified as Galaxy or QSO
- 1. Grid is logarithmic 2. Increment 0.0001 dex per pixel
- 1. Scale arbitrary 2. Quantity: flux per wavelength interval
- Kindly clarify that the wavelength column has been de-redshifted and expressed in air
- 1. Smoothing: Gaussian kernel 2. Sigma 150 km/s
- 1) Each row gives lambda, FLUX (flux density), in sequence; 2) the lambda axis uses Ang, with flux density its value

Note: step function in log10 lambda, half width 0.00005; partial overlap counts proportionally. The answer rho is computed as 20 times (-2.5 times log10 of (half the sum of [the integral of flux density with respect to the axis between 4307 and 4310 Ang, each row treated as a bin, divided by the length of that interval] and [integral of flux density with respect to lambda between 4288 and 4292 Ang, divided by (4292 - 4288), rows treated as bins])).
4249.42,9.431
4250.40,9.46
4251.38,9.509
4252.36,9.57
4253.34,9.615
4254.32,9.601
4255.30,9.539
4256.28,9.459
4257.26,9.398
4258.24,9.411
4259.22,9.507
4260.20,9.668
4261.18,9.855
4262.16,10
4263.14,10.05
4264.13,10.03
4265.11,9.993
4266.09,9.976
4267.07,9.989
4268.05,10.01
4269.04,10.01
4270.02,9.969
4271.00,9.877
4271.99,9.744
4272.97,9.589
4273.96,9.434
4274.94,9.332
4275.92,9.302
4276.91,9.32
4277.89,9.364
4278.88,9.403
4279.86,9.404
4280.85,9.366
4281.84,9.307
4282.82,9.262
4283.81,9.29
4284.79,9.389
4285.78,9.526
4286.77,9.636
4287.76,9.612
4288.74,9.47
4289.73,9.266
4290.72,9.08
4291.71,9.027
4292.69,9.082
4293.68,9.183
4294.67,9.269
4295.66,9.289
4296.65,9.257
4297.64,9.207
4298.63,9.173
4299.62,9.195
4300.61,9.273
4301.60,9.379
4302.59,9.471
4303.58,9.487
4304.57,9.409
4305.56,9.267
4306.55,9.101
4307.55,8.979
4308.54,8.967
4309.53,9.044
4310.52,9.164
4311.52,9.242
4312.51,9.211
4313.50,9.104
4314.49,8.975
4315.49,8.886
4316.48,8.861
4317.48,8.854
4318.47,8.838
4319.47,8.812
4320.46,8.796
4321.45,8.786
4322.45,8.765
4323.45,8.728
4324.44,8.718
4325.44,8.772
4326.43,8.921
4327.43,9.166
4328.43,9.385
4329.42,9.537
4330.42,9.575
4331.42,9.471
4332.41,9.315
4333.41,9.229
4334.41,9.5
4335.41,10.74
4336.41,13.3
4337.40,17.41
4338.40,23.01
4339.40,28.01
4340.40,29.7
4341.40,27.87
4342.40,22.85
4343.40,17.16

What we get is -48.0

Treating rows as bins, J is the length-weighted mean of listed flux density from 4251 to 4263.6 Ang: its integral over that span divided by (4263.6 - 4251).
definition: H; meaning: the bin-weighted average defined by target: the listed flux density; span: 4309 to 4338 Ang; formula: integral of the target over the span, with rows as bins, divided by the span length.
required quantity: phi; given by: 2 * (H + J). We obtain 38.5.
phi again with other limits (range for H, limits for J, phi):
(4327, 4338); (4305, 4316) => 39.6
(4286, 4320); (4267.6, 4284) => 37.4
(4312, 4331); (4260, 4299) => 37.0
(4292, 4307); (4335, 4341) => 59.8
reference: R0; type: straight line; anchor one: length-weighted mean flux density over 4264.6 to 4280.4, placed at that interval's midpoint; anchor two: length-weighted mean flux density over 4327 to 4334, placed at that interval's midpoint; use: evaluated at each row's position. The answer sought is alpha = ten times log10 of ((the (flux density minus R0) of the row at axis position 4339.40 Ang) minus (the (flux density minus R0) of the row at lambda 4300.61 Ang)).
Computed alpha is 13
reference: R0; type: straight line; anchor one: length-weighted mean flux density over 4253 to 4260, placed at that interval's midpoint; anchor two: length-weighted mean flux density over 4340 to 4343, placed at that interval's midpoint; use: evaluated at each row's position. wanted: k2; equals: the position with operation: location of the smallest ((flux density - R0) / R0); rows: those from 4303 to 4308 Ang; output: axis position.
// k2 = 4307.55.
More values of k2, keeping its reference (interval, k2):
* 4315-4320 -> 4319.47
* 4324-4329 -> 4325.44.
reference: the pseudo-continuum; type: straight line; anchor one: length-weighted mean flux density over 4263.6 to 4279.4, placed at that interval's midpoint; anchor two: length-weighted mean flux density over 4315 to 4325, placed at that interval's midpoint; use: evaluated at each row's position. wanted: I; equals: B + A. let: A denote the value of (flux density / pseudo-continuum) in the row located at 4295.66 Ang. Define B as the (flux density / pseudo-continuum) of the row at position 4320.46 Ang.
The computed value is 2.004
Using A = 1.00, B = 1.00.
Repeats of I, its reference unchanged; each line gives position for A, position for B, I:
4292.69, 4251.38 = 1.918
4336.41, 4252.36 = 2.516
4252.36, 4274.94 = 1.918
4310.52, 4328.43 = 2.106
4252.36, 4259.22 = 1.907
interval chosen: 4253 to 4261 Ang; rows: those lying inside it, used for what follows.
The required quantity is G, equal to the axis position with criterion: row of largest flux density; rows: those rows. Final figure 4260.20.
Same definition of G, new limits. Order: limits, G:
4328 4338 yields 4337.40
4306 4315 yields 4311.52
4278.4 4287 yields 4286.77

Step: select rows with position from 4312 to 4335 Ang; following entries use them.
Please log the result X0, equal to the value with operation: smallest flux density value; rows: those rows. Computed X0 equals 8.718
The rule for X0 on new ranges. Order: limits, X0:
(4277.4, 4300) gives 9.027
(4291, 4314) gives 8.967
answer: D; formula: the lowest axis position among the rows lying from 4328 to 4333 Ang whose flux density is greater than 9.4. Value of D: 4329.42 Ang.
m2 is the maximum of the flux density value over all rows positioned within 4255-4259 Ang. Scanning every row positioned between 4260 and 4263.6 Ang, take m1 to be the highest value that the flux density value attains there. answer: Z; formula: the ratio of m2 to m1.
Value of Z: 0.95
